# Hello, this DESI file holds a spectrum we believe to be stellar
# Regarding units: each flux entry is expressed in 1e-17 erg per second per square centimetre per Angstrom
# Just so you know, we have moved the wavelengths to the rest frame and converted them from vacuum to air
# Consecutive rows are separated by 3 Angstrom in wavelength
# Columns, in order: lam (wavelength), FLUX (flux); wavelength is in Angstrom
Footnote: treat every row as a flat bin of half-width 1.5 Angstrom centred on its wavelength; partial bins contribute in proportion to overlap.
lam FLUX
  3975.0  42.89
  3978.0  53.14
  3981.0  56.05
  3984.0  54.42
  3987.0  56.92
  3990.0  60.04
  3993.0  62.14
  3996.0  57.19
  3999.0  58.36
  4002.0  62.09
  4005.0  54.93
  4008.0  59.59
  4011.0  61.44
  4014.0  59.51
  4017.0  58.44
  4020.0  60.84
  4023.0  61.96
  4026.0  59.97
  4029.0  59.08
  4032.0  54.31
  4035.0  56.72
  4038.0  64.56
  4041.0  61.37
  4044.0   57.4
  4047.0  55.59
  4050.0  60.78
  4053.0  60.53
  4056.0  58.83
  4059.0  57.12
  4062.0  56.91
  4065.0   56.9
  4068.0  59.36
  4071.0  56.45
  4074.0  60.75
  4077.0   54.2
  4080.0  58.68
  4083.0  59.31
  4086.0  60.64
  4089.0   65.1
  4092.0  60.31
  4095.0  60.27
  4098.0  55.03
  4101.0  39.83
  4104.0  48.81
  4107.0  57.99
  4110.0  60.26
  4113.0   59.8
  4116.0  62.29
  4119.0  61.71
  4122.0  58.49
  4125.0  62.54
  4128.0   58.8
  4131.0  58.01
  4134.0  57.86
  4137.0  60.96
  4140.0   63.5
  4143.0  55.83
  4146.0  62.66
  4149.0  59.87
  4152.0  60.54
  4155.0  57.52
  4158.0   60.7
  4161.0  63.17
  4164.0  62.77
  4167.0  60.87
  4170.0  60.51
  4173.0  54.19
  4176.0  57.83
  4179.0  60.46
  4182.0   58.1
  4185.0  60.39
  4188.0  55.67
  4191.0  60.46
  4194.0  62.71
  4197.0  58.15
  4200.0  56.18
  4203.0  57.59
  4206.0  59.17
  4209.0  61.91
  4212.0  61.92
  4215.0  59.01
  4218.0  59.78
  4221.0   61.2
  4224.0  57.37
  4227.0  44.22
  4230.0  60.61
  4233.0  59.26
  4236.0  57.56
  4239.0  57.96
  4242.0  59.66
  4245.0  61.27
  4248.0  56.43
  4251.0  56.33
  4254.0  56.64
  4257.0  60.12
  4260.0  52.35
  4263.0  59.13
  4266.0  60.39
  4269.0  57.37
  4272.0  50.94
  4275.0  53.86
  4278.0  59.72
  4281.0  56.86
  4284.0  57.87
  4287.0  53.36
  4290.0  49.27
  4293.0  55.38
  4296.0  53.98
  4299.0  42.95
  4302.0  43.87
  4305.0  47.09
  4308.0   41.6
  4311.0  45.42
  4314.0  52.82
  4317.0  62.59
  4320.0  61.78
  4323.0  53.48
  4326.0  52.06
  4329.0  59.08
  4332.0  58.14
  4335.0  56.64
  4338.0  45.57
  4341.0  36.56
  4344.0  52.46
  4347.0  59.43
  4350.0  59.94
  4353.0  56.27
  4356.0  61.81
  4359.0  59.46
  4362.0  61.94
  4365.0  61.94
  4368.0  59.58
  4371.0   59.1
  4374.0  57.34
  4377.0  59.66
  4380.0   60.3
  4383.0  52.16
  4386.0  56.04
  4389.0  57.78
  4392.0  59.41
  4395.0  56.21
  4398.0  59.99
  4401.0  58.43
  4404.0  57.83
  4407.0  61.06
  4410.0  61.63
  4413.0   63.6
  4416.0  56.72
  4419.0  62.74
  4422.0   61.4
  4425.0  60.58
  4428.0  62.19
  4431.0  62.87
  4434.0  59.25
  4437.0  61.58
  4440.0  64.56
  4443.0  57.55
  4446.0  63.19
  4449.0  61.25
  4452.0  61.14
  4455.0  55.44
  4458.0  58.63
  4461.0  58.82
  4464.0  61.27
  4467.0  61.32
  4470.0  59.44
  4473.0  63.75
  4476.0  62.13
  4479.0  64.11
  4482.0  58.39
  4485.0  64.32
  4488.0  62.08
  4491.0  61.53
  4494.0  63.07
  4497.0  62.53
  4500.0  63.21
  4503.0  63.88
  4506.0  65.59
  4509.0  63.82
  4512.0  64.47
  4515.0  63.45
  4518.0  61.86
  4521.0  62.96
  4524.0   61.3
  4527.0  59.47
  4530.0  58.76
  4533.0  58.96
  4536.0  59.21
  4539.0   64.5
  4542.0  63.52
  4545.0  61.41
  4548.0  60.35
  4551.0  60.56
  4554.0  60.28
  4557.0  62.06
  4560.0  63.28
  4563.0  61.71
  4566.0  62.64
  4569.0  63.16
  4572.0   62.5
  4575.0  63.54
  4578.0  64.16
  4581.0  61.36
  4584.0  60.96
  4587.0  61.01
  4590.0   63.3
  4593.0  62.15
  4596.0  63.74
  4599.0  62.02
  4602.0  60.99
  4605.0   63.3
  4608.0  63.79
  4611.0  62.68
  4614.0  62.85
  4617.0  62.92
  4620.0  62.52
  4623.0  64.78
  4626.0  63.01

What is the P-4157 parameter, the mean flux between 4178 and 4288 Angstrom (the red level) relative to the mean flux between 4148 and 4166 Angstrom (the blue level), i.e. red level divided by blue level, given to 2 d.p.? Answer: 0.95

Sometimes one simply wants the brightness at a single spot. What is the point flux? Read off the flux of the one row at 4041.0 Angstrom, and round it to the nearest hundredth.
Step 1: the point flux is 61.37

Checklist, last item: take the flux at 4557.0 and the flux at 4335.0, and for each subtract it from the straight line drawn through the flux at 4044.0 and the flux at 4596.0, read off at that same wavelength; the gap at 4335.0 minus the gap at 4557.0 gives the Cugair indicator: 3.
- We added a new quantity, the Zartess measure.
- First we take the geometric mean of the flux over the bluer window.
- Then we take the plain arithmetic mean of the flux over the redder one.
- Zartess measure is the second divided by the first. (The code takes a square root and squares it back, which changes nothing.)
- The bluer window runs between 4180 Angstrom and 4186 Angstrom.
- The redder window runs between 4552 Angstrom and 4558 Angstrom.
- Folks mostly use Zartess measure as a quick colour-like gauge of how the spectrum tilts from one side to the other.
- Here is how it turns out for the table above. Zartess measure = 1.03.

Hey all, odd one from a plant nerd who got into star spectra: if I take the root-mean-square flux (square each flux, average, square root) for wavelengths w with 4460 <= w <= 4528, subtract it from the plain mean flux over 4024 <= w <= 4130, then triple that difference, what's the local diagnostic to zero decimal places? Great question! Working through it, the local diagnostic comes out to -12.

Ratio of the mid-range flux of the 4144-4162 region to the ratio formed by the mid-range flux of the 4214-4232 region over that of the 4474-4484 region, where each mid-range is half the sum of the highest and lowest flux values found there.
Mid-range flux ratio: 70.1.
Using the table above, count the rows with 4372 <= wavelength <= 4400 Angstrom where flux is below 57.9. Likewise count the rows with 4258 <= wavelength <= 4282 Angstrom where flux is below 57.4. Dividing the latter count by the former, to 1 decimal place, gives 1.0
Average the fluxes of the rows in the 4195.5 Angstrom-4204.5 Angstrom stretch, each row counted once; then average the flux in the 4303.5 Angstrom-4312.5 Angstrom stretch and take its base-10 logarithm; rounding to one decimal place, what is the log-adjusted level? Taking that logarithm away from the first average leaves 55.7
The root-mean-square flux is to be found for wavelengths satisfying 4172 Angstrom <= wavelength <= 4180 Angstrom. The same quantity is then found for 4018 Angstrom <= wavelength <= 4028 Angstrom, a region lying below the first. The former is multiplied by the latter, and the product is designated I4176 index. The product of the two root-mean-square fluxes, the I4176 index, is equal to 3506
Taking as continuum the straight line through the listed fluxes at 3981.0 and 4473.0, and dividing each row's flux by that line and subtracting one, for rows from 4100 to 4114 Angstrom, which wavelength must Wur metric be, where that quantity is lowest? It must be 4101.0 Angstrom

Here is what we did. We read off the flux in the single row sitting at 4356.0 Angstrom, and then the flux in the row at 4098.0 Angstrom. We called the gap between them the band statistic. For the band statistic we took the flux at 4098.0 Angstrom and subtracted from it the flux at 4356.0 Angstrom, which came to -6.8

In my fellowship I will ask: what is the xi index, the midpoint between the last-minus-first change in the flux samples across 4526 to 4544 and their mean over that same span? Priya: 32.4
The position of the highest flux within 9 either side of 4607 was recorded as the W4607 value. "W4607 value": 4608.0 Angstrom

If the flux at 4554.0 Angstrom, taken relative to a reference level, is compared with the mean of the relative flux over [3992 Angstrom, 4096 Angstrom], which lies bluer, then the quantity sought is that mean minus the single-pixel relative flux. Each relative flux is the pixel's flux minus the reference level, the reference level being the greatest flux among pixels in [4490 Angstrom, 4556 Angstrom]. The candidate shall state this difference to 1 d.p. -1.1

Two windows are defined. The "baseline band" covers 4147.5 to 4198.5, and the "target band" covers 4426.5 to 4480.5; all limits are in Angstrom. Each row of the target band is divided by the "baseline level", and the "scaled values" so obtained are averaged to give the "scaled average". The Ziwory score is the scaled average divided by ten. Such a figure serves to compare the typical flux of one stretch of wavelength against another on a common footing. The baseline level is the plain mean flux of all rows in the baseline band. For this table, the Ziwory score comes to 0.102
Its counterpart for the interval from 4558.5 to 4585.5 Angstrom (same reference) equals 0.105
